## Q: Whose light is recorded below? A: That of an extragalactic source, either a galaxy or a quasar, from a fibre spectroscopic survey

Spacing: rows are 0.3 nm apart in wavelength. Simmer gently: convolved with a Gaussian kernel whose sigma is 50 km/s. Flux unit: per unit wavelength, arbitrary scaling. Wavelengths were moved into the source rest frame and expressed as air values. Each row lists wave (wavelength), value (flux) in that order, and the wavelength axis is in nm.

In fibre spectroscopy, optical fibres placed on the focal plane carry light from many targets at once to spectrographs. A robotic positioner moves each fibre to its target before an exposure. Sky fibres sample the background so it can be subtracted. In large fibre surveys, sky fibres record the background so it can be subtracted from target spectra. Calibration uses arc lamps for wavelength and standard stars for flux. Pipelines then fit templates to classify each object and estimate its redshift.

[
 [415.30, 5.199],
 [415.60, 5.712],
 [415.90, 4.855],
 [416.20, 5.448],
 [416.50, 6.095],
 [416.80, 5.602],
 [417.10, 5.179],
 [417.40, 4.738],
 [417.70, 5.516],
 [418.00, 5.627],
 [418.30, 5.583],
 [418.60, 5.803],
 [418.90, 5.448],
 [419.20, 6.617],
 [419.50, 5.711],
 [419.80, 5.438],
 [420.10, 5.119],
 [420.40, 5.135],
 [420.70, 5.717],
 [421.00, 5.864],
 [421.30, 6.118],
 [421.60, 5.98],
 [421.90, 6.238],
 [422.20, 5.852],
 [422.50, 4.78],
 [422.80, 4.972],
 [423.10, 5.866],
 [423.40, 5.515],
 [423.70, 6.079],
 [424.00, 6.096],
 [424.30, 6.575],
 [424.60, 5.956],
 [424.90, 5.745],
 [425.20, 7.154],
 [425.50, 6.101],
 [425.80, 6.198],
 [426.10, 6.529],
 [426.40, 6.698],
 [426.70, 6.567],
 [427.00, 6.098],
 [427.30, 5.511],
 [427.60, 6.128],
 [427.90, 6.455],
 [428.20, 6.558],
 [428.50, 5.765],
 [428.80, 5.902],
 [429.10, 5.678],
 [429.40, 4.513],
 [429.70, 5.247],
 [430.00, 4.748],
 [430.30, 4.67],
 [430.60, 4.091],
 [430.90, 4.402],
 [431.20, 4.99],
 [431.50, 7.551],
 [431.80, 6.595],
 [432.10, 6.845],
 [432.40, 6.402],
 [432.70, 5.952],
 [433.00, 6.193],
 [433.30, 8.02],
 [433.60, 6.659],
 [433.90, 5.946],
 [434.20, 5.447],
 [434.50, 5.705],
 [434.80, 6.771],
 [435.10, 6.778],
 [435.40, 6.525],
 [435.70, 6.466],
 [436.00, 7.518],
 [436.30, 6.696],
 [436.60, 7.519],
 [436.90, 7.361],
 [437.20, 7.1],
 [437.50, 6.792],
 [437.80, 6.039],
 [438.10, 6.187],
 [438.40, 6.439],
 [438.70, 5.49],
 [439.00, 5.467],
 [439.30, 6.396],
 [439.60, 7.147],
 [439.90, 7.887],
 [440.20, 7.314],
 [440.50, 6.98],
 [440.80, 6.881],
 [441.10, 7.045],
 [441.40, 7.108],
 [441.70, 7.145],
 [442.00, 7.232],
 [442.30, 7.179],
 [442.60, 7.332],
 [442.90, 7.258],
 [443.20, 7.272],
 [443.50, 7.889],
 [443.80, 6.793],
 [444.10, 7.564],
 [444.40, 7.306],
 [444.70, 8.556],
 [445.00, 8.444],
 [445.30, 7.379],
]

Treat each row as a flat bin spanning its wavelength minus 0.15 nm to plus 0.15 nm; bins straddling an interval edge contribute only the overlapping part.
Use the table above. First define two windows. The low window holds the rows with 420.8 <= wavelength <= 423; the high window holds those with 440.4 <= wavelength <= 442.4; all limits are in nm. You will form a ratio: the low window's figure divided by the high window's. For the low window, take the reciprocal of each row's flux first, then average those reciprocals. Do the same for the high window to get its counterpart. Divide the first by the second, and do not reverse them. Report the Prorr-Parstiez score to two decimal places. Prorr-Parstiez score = 1.26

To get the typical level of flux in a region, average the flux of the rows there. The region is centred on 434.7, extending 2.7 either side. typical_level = 6.7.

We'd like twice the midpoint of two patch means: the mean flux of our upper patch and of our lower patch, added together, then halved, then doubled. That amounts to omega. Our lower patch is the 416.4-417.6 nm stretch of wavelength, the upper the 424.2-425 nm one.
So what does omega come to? 11.5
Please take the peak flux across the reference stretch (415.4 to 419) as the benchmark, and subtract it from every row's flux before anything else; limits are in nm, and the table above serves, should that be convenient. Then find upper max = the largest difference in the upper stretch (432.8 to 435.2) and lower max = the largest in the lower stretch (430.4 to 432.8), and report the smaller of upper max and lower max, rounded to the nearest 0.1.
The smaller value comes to 1.5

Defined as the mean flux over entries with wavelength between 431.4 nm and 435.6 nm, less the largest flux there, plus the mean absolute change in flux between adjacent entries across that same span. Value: -0.9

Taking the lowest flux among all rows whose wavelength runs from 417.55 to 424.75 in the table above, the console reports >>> 4.78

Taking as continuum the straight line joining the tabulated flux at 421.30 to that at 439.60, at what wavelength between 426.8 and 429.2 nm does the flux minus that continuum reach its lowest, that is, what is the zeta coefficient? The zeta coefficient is 427.30 nm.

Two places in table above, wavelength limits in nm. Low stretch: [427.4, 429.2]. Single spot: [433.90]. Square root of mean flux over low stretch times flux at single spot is 6.0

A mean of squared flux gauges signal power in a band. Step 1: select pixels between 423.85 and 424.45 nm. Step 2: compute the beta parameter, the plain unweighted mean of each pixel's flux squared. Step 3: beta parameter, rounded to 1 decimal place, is 40.2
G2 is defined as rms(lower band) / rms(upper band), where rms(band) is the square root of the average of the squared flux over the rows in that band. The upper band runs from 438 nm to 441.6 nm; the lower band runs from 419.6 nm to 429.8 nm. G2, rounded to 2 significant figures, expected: 0.88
